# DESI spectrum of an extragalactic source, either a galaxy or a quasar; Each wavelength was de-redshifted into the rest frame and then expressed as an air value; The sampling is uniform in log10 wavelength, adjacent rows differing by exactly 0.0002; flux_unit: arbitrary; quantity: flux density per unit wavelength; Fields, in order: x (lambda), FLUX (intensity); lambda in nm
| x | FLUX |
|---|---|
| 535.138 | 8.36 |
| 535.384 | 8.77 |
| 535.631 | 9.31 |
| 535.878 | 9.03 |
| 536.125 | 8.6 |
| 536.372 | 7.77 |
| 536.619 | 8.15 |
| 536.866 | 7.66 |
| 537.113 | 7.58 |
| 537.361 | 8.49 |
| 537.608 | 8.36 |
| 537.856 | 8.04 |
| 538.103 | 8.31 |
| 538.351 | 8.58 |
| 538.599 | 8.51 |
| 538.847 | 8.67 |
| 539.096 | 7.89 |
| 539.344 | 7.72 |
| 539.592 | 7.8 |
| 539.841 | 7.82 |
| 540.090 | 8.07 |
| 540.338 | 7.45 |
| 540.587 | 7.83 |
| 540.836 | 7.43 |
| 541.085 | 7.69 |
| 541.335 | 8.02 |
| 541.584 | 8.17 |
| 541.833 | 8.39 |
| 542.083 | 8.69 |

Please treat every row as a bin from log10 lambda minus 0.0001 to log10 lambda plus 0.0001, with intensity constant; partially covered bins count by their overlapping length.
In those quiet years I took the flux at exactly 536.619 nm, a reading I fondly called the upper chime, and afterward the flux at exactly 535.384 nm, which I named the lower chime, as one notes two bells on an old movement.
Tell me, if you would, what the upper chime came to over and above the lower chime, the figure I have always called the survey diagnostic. -0.6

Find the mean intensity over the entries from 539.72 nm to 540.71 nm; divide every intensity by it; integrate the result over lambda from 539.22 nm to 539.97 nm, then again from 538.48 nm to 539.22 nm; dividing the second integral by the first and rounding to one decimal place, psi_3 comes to 1.1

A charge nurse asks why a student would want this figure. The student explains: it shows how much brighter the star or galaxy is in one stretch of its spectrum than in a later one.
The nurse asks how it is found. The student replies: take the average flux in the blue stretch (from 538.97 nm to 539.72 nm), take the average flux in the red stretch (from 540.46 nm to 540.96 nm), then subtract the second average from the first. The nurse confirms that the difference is 0.17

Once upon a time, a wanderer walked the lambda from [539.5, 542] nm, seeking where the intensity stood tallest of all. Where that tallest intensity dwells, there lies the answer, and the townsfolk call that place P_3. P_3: 541.833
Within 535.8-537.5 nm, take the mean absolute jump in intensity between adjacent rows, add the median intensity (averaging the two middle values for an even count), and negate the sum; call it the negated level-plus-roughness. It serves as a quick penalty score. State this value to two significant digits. -8.7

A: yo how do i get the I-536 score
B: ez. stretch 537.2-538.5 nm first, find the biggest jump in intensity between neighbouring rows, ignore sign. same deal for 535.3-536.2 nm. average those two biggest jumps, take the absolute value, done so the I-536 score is 0.43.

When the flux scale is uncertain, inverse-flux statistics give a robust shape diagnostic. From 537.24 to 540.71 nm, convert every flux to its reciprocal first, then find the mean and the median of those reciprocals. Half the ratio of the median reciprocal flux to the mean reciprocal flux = 0.502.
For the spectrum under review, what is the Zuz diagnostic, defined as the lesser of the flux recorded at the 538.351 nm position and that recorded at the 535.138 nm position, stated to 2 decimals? 8.36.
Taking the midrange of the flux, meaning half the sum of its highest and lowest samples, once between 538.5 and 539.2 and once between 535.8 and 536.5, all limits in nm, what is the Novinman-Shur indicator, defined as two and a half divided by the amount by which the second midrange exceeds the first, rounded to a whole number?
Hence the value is 21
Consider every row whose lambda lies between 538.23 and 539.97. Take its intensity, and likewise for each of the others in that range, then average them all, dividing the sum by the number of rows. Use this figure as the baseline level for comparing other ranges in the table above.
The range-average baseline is 8.14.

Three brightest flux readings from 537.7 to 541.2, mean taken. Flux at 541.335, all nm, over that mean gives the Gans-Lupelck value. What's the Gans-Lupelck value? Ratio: 0.934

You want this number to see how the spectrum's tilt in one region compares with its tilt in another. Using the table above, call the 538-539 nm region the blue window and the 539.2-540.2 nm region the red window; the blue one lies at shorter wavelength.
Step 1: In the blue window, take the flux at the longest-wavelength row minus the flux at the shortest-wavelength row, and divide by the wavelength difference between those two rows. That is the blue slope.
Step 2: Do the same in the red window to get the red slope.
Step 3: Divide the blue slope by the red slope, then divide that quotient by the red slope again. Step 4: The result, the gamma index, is 2.2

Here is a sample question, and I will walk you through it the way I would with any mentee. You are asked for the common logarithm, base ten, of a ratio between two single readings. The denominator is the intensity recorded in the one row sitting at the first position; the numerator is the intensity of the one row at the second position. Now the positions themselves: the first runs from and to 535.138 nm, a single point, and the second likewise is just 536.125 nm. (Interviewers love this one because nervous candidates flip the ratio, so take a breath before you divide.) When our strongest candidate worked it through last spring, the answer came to 0.01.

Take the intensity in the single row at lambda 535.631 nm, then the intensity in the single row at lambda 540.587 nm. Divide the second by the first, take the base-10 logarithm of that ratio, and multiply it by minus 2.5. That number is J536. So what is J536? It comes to 0.19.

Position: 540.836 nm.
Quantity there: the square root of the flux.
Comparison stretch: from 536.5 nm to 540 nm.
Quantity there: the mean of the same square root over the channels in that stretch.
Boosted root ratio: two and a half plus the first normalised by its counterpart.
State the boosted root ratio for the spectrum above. 3.46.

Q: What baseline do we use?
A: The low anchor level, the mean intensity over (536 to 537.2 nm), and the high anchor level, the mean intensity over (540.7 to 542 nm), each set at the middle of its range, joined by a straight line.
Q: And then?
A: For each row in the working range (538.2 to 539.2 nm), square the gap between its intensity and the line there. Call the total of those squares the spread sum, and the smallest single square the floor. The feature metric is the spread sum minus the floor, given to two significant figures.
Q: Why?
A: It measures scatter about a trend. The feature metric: 1.2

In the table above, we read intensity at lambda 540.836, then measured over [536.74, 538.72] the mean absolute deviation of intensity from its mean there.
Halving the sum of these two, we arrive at 3.88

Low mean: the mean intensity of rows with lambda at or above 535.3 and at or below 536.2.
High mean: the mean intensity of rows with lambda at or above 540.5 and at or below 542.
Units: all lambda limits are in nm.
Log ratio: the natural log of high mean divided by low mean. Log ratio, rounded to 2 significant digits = -0.12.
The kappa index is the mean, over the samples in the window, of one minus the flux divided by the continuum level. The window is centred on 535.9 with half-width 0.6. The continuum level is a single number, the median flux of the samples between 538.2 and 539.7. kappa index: -0.06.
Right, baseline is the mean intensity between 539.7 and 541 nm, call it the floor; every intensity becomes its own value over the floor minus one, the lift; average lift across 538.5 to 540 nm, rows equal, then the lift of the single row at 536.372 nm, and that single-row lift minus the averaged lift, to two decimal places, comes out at -0.04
